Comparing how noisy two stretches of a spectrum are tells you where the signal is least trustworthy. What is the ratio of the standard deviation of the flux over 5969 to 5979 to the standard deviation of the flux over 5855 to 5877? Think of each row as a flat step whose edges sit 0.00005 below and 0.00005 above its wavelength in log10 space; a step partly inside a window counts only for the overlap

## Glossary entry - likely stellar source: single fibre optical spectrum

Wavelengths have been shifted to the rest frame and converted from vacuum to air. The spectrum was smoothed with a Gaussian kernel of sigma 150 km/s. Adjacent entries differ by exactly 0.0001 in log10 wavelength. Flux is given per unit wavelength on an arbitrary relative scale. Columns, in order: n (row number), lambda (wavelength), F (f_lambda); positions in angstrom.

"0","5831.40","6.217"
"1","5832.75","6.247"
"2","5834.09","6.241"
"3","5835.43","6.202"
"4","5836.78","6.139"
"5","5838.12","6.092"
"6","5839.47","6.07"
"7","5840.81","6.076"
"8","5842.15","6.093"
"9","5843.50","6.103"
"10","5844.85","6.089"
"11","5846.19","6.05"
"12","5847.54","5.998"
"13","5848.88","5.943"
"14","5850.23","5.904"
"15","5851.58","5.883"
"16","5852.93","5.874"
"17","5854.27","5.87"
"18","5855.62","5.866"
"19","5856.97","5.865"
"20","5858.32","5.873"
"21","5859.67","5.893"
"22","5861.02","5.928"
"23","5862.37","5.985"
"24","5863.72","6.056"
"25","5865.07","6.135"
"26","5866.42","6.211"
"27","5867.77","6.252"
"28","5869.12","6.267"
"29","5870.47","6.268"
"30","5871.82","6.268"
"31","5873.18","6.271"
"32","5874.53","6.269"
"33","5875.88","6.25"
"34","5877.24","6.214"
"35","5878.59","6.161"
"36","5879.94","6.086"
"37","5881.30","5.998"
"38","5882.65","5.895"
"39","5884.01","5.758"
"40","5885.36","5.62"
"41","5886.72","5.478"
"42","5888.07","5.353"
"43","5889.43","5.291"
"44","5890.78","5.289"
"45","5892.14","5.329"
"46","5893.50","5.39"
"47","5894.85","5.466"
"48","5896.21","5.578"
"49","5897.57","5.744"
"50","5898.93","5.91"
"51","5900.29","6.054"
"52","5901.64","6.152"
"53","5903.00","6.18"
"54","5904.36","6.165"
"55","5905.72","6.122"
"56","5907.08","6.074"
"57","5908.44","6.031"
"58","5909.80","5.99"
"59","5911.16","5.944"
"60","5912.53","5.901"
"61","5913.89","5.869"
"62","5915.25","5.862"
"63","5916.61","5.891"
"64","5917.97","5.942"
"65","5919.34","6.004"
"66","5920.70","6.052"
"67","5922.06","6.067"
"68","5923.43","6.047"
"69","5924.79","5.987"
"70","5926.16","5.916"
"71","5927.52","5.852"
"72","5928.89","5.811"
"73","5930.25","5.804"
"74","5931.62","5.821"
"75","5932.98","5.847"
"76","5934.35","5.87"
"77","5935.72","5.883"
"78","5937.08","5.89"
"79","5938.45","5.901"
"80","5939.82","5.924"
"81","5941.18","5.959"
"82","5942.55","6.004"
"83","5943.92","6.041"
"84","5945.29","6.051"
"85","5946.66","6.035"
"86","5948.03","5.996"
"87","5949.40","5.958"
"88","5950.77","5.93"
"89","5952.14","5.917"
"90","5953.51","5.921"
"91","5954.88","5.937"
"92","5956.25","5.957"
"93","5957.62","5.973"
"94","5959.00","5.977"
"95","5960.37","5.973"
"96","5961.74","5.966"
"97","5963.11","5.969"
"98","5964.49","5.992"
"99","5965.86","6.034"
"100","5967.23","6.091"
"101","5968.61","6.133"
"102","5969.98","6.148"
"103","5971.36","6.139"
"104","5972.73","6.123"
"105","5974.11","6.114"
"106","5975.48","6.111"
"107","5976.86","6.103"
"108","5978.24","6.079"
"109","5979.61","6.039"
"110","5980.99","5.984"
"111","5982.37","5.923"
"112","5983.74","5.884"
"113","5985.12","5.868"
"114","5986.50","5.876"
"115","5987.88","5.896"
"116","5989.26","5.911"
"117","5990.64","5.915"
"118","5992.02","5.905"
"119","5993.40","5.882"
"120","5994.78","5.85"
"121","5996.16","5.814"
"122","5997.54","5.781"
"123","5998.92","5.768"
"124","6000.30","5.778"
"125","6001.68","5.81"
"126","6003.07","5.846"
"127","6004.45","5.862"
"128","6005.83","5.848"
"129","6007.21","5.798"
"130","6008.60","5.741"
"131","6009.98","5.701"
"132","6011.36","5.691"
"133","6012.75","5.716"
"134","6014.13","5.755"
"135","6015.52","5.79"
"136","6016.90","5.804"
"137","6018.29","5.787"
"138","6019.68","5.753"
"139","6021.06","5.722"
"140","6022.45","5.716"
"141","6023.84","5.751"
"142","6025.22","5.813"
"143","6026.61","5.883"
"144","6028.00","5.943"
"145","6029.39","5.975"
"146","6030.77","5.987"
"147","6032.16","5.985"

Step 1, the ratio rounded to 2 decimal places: 0.13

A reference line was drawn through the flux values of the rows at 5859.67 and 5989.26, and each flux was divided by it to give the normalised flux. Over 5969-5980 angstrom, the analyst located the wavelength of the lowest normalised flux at 5979.61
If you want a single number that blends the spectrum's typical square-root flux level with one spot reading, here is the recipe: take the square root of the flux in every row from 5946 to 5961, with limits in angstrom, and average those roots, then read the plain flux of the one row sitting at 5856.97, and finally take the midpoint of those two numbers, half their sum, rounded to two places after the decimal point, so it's 4.15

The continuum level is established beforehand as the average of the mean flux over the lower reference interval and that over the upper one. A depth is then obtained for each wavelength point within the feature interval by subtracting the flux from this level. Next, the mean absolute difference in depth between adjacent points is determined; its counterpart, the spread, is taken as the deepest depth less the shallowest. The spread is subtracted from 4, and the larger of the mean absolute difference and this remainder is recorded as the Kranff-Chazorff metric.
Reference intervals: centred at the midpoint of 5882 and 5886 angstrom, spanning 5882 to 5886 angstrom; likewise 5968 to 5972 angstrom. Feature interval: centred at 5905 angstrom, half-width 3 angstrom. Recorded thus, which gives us 3.89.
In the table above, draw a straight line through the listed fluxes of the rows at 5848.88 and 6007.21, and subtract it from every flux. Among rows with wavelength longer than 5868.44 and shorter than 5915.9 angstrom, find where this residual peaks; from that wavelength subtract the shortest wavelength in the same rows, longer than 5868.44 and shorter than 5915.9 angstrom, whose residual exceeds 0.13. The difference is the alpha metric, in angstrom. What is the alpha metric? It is 4.1 angstrom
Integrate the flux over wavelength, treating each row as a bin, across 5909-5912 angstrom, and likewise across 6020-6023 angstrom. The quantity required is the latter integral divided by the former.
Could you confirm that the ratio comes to 1.0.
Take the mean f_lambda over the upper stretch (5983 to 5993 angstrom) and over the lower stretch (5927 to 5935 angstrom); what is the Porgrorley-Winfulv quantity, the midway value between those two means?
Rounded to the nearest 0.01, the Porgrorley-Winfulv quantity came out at 5.86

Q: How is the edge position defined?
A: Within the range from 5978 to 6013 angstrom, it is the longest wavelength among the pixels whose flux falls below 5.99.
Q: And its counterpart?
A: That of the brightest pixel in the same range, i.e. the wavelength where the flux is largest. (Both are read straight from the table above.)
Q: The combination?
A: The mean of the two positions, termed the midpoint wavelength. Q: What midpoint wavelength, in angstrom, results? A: 5995.5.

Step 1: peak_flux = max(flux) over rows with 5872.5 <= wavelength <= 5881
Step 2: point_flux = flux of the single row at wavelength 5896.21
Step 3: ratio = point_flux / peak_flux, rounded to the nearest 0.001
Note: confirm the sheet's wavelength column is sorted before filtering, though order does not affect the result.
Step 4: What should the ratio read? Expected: 0.889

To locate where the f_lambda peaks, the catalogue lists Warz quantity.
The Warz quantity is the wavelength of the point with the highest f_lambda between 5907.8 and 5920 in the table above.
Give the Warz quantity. 5908.44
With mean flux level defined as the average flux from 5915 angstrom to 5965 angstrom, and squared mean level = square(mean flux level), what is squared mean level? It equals 35.3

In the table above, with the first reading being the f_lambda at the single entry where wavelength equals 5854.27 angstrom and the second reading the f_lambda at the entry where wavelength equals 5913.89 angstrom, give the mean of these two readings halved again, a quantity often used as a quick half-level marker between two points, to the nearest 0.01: 2.93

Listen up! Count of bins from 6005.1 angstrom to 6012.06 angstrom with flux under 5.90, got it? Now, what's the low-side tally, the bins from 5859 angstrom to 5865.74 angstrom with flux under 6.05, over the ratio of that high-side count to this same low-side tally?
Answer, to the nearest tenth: 1.8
